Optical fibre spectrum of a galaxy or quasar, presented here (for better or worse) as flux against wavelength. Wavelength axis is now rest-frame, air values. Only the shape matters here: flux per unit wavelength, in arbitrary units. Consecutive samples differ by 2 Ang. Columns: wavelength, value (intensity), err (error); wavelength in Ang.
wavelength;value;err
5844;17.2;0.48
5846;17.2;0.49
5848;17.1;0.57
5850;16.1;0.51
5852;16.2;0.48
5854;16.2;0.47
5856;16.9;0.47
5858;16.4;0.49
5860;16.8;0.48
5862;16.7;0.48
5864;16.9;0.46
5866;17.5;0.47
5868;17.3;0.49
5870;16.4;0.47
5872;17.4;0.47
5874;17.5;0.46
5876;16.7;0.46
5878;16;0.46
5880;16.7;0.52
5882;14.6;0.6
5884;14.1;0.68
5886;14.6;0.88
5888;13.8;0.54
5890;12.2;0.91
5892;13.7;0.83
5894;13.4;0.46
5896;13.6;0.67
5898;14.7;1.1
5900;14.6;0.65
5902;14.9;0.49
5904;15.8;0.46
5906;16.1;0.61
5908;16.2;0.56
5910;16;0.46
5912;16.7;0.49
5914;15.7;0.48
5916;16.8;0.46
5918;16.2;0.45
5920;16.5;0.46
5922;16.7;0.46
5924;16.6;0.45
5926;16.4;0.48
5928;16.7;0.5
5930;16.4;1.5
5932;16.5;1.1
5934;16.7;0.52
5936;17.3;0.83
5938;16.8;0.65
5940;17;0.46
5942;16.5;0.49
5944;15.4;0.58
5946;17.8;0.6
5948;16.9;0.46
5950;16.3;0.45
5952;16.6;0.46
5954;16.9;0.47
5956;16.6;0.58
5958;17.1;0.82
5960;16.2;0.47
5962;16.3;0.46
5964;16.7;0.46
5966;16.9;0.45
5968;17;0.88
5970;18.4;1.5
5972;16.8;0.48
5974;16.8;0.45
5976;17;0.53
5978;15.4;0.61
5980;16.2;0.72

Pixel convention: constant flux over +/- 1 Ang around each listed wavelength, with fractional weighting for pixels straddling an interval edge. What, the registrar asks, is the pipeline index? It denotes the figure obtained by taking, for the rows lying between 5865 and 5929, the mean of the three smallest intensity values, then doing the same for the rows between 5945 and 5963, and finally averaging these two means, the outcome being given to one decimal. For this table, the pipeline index 14.7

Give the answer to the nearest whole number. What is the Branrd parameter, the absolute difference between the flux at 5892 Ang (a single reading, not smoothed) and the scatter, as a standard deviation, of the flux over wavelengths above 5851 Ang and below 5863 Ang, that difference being 13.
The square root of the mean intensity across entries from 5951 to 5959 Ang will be 4.10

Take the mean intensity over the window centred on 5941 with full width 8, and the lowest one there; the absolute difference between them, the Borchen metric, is 1.0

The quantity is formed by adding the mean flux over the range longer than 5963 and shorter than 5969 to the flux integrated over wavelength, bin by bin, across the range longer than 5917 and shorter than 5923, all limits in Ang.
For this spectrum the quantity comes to 116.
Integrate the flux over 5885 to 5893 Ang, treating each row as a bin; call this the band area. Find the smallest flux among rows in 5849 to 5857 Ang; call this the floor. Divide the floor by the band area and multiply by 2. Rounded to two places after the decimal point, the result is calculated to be 0.30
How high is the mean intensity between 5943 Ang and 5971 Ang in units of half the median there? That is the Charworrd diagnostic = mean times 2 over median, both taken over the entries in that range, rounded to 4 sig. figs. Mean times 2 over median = 1.999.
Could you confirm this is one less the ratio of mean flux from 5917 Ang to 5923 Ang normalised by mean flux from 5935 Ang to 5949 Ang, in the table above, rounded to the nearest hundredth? 0.02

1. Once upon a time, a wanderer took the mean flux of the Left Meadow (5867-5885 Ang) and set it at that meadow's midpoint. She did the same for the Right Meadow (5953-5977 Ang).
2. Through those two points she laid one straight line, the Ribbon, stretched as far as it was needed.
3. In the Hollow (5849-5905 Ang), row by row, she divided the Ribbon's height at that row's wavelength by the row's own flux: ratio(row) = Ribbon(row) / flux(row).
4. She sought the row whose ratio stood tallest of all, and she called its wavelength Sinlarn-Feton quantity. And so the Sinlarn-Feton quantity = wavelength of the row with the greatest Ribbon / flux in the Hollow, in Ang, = 5890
